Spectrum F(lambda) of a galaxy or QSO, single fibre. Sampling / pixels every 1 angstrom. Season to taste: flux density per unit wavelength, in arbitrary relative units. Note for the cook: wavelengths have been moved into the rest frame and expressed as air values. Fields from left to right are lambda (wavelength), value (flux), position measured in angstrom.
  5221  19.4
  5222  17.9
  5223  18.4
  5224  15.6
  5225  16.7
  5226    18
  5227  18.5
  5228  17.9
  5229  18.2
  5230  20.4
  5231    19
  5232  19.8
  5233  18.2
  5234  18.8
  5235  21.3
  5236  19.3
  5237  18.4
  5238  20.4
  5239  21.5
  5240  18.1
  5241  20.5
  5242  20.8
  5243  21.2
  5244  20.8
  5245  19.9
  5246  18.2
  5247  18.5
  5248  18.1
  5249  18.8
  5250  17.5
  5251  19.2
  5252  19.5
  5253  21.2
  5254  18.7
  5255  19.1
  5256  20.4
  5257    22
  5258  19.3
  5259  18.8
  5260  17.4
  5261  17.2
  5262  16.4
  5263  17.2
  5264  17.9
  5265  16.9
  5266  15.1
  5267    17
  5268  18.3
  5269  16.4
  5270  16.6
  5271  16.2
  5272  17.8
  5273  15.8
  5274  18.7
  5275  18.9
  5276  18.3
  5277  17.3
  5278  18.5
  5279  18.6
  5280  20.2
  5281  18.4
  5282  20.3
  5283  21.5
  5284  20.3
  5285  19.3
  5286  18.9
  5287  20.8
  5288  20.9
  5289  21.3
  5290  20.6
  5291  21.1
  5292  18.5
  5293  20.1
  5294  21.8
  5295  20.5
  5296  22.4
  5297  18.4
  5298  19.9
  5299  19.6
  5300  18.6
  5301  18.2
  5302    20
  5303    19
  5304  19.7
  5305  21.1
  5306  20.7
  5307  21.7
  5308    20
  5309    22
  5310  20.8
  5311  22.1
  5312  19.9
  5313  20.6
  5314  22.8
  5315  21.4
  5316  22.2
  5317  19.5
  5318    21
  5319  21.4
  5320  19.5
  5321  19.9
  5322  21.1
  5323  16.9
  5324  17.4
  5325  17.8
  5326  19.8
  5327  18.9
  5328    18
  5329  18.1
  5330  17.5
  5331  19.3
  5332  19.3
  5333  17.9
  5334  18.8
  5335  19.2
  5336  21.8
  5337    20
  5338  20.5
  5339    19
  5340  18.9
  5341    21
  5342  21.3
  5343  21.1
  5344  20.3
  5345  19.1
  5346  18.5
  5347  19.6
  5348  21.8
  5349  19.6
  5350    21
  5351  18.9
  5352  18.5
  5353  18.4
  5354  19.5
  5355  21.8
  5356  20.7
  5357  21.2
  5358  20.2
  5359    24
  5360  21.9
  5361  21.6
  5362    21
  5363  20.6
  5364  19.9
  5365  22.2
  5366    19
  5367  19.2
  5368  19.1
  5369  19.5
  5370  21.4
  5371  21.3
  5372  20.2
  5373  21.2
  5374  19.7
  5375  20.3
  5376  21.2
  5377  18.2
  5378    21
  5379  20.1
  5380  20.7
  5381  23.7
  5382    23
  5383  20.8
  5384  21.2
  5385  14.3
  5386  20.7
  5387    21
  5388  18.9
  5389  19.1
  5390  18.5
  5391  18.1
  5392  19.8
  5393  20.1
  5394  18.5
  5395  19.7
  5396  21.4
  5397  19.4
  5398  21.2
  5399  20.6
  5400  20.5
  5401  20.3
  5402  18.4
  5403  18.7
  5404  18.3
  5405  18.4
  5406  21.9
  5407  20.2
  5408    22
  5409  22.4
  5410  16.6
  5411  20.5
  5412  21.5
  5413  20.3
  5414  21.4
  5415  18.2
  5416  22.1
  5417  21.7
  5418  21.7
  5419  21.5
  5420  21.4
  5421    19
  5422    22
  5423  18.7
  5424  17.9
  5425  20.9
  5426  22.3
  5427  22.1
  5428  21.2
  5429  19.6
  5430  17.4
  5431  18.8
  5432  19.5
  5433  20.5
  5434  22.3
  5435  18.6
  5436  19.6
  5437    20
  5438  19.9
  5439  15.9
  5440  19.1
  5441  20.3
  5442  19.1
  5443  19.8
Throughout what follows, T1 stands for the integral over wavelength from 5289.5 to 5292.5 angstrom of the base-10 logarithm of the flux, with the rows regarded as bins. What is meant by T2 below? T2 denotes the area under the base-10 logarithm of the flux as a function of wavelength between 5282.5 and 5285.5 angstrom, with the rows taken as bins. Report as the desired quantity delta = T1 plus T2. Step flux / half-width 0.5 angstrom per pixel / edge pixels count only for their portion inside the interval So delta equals 7.83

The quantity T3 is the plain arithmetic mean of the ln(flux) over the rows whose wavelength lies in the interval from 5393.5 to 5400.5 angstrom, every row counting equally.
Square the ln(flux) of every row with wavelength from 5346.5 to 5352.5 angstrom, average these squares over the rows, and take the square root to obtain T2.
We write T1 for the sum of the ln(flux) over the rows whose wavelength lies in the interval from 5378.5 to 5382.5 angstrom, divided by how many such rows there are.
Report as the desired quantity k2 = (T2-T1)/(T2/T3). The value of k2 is -0.09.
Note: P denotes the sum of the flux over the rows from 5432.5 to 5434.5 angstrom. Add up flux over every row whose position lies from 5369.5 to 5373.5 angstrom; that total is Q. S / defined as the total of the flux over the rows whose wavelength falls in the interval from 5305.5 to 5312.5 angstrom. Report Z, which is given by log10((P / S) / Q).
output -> -2.46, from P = 43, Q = 84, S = 147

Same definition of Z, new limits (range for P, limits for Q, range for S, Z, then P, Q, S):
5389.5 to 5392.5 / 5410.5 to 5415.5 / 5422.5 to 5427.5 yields -2.27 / 56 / 102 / 102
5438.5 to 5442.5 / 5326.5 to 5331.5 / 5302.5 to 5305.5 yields -1.87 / 74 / 92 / 60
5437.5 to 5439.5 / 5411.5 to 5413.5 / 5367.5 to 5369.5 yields -1.65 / 36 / 42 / 39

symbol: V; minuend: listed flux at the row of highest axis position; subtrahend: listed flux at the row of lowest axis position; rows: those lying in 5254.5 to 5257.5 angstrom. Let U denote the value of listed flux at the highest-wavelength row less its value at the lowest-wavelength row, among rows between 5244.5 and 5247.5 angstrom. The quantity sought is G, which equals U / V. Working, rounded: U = -1.4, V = 2.9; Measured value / -0.5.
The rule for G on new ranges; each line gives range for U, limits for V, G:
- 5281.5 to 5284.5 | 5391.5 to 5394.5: 0.0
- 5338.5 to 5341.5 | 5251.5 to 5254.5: -2.5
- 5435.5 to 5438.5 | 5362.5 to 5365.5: 0.2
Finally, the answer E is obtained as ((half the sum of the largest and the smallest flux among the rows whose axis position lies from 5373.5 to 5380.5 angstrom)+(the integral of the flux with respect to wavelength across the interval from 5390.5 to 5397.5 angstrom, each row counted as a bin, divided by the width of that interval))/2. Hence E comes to 19.6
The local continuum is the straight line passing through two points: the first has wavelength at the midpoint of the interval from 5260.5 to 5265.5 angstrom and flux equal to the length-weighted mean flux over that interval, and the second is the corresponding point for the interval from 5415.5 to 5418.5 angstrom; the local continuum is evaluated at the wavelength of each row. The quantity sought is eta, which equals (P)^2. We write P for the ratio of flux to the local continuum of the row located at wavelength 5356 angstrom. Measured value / 1.1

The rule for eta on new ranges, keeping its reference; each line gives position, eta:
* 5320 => 1.1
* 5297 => 1.0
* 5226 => 1.3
